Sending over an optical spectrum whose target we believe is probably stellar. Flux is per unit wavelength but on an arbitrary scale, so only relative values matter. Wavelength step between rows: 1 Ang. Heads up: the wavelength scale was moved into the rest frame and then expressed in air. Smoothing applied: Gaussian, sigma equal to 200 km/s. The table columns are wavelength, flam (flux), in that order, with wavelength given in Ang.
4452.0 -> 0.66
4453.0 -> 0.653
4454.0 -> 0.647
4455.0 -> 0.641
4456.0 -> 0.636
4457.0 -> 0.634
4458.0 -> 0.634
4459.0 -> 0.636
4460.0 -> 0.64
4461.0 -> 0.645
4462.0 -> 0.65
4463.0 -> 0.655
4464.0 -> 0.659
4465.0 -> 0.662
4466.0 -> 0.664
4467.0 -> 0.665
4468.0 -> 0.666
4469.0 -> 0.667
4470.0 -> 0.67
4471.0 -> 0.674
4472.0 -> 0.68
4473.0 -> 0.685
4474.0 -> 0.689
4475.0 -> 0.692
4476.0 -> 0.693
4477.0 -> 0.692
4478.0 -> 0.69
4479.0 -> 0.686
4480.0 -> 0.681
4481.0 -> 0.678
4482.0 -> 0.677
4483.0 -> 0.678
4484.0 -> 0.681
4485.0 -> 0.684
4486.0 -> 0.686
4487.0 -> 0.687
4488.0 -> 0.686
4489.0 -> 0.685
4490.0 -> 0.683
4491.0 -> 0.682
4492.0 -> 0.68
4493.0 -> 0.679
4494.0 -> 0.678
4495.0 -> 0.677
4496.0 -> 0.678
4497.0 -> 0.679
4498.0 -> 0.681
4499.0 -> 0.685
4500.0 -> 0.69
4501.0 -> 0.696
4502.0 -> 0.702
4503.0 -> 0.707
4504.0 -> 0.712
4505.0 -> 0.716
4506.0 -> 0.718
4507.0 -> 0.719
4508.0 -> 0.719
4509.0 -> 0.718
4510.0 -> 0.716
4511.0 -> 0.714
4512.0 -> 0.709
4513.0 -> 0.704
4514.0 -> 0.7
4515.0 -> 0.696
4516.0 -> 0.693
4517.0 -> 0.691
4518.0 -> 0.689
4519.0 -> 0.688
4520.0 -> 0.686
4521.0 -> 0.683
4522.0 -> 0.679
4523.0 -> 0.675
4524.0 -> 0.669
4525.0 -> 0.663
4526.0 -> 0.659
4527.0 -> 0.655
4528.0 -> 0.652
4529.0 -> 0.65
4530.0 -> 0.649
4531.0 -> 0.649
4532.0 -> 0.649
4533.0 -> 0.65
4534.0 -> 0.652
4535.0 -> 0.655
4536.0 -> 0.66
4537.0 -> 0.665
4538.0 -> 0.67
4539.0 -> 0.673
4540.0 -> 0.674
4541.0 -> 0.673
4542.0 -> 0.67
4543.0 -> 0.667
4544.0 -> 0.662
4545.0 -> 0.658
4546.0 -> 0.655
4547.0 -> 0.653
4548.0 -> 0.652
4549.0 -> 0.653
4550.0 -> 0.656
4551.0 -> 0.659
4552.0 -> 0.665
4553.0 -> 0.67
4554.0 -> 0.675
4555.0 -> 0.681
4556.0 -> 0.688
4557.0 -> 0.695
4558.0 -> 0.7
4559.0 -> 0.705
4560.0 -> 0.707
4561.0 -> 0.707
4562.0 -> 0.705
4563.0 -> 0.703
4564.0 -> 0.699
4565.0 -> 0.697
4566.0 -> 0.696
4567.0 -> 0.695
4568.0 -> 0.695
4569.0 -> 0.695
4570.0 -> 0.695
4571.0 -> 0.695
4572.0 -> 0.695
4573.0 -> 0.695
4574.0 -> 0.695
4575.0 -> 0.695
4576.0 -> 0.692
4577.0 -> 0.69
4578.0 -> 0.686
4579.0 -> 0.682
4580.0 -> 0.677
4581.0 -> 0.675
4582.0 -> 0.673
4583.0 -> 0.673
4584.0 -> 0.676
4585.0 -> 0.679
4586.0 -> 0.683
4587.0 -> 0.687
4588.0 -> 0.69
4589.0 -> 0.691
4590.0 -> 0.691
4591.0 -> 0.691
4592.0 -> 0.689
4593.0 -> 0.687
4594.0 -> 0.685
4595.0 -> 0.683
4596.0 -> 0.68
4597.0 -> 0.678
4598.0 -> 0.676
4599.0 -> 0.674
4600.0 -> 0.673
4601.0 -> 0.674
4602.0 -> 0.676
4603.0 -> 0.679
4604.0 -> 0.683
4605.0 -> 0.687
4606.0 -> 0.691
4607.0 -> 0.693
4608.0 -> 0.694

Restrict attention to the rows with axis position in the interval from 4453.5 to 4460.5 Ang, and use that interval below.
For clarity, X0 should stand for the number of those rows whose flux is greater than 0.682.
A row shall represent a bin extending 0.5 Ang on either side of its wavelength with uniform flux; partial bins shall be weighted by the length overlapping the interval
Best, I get 0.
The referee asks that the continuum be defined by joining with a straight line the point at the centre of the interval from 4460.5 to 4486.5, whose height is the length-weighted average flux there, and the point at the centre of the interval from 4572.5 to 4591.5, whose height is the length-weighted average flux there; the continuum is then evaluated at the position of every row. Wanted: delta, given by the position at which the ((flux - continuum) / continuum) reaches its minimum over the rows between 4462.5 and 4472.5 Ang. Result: 4463.0 Ang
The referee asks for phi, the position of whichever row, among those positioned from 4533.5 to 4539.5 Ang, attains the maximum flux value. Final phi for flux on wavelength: 4539.0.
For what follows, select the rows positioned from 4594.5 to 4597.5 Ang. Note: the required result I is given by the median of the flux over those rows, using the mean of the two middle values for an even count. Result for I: 0.680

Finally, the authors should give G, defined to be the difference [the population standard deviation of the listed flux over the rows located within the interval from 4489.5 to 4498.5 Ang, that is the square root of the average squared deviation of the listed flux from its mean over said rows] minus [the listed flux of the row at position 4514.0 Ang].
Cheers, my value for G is -0.698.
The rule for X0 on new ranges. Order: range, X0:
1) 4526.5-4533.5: 0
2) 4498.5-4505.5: 7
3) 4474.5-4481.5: 5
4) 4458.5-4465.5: 0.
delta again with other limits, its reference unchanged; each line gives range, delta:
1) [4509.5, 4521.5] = 4521.0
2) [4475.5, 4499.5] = 4495.0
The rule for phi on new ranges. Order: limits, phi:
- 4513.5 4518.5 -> 4514.0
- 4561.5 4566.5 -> 4562.0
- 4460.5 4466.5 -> 4466.0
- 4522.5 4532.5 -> 4523.0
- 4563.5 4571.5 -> 4564.0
